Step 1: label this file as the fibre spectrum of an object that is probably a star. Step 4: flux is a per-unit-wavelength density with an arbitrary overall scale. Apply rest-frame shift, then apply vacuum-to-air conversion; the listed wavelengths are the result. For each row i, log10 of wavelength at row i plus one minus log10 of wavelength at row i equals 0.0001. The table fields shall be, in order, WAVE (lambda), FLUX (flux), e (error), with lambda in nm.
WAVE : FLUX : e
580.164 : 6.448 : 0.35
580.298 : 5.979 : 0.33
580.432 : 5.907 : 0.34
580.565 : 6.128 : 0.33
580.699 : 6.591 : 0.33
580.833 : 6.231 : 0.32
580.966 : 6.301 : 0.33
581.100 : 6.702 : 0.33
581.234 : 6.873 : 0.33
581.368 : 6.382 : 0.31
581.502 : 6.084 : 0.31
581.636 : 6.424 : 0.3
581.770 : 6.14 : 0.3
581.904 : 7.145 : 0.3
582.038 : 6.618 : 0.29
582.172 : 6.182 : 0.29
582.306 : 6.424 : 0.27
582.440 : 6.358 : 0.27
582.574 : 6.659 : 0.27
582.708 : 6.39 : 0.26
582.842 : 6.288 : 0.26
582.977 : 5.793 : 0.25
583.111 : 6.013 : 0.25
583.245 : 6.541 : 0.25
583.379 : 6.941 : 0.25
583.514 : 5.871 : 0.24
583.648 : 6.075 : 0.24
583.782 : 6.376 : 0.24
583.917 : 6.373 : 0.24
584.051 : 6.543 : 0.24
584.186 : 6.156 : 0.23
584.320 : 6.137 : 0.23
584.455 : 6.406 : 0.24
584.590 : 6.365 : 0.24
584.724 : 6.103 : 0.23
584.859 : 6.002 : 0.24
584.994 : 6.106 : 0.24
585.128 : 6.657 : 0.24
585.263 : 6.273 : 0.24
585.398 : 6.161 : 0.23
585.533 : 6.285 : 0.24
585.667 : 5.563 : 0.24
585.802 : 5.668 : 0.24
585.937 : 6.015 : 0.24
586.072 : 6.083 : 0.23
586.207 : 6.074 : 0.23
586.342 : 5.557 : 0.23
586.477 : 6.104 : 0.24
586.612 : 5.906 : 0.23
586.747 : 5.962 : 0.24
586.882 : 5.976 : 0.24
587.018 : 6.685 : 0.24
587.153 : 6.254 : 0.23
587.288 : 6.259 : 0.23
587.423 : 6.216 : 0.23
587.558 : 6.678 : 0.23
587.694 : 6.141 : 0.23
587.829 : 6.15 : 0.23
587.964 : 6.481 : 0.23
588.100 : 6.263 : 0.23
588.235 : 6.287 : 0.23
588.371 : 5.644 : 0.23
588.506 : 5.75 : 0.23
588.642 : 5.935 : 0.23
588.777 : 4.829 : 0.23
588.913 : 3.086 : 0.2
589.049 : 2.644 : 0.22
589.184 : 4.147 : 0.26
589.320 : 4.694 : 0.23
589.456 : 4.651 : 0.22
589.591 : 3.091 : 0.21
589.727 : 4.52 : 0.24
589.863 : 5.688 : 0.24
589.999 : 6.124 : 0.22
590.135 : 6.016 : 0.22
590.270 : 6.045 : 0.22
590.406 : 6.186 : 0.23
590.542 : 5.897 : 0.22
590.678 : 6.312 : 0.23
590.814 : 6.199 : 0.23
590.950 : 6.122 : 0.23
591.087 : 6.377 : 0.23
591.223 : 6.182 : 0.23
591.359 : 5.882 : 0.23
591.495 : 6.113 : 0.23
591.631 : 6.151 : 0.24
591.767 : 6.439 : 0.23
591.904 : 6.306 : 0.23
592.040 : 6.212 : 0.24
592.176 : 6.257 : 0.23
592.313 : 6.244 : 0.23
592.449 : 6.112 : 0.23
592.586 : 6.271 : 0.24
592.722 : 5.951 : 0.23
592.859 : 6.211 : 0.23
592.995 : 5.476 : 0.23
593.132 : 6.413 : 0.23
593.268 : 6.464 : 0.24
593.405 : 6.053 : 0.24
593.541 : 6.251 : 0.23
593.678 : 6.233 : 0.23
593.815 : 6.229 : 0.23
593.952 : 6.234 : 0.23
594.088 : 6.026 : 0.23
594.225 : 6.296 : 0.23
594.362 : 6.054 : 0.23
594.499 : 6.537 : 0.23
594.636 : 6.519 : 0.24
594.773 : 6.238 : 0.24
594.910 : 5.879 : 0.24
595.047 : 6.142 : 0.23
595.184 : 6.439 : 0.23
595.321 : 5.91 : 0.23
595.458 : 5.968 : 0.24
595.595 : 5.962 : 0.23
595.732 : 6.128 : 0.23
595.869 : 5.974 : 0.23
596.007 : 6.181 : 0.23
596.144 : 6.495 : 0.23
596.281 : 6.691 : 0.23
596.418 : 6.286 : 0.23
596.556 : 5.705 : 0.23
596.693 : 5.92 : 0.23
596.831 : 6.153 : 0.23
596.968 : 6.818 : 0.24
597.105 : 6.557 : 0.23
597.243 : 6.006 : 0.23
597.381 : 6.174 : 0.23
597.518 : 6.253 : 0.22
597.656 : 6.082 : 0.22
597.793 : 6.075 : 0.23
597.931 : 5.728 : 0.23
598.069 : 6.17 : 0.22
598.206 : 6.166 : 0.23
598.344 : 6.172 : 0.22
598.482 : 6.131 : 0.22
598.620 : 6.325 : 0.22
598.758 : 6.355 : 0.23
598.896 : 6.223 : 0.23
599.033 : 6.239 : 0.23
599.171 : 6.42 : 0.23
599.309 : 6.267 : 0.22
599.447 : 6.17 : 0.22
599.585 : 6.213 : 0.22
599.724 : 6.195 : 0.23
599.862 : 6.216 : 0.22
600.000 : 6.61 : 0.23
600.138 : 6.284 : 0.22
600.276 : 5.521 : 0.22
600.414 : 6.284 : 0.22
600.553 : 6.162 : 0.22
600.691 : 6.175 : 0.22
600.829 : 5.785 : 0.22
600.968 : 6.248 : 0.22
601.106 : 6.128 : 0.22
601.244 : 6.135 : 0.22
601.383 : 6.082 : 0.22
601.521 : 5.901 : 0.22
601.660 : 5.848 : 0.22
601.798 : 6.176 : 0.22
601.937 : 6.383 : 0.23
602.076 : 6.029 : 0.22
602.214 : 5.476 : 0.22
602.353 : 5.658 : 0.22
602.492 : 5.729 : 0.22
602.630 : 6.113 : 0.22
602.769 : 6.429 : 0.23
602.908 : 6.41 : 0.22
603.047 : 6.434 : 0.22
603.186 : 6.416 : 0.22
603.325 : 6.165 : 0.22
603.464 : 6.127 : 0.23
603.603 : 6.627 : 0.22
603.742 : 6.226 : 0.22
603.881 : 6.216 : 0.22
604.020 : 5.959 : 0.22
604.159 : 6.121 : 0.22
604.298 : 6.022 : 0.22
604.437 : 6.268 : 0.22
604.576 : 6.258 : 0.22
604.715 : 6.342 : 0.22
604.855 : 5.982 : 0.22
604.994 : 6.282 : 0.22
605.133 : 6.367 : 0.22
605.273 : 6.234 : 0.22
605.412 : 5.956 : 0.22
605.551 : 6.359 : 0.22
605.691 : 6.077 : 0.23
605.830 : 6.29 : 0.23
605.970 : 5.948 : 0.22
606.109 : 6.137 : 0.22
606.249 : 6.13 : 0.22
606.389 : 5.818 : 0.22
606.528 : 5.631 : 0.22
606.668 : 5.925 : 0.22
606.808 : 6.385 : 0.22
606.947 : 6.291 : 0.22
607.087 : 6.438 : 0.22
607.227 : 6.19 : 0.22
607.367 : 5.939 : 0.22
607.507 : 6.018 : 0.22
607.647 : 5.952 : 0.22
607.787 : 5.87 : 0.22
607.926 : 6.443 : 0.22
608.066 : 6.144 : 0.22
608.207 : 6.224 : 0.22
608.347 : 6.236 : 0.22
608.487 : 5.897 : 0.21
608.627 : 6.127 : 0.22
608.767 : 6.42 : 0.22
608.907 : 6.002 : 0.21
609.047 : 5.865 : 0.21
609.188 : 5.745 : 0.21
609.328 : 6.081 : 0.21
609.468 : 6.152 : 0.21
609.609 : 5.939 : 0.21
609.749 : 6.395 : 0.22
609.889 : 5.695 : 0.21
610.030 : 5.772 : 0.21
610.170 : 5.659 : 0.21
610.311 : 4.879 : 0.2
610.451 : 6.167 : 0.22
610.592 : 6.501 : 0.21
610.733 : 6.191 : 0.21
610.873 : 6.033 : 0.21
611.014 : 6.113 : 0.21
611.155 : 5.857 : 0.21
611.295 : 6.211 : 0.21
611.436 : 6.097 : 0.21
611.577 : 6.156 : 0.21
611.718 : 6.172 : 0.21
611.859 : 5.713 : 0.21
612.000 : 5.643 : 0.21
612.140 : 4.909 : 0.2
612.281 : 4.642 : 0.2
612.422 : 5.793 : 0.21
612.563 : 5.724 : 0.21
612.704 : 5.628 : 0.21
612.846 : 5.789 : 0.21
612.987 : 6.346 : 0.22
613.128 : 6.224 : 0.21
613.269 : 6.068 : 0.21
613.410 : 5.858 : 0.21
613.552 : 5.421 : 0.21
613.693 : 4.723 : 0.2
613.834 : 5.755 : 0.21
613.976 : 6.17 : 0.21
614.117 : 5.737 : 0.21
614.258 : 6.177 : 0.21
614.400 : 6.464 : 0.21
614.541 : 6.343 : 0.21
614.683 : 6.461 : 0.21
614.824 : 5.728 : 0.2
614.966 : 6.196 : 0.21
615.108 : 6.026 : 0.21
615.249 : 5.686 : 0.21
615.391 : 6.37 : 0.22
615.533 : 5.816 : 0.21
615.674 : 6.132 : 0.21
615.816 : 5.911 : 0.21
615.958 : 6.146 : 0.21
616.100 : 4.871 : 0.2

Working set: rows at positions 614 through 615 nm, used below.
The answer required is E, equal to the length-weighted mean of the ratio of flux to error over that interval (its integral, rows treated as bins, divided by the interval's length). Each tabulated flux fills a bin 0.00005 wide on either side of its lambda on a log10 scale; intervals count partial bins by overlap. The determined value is 29.5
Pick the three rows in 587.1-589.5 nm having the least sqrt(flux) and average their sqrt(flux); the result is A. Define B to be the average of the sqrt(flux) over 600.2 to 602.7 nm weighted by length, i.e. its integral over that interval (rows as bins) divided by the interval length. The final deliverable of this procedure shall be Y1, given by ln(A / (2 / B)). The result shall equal 0.79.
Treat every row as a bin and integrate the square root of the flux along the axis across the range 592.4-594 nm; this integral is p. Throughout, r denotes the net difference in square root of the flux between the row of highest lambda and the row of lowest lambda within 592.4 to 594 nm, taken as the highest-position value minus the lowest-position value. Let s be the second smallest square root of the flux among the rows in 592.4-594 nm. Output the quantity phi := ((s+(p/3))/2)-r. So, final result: 1.86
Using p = 3.97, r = 0.02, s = 2.44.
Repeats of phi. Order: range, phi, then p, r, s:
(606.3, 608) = 1.78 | 4.19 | 0.13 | 2.41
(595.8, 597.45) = 1.86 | 4.12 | 0.04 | 2.43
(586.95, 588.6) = 2.07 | 4.12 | -0.19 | 2.40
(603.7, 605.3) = 1.88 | 3.98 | 0.00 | 2.45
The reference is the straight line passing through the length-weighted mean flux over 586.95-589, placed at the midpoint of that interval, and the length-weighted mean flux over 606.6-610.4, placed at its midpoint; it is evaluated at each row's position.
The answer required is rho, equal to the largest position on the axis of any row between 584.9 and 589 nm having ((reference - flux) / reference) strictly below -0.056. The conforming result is 588.235 nm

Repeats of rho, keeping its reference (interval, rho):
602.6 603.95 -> 603.603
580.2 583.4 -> 583.379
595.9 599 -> 598.758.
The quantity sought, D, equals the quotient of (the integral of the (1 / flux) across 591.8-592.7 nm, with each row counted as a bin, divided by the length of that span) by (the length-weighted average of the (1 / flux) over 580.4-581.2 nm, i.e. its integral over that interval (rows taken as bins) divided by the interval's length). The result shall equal 1.02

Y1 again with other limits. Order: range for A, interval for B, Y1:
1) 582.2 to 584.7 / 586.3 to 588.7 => 1.10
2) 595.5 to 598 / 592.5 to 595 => 1.10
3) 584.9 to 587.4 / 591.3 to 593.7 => 1.08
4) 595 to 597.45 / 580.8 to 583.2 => 1.12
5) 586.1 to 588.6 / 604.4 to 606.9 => 1.08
